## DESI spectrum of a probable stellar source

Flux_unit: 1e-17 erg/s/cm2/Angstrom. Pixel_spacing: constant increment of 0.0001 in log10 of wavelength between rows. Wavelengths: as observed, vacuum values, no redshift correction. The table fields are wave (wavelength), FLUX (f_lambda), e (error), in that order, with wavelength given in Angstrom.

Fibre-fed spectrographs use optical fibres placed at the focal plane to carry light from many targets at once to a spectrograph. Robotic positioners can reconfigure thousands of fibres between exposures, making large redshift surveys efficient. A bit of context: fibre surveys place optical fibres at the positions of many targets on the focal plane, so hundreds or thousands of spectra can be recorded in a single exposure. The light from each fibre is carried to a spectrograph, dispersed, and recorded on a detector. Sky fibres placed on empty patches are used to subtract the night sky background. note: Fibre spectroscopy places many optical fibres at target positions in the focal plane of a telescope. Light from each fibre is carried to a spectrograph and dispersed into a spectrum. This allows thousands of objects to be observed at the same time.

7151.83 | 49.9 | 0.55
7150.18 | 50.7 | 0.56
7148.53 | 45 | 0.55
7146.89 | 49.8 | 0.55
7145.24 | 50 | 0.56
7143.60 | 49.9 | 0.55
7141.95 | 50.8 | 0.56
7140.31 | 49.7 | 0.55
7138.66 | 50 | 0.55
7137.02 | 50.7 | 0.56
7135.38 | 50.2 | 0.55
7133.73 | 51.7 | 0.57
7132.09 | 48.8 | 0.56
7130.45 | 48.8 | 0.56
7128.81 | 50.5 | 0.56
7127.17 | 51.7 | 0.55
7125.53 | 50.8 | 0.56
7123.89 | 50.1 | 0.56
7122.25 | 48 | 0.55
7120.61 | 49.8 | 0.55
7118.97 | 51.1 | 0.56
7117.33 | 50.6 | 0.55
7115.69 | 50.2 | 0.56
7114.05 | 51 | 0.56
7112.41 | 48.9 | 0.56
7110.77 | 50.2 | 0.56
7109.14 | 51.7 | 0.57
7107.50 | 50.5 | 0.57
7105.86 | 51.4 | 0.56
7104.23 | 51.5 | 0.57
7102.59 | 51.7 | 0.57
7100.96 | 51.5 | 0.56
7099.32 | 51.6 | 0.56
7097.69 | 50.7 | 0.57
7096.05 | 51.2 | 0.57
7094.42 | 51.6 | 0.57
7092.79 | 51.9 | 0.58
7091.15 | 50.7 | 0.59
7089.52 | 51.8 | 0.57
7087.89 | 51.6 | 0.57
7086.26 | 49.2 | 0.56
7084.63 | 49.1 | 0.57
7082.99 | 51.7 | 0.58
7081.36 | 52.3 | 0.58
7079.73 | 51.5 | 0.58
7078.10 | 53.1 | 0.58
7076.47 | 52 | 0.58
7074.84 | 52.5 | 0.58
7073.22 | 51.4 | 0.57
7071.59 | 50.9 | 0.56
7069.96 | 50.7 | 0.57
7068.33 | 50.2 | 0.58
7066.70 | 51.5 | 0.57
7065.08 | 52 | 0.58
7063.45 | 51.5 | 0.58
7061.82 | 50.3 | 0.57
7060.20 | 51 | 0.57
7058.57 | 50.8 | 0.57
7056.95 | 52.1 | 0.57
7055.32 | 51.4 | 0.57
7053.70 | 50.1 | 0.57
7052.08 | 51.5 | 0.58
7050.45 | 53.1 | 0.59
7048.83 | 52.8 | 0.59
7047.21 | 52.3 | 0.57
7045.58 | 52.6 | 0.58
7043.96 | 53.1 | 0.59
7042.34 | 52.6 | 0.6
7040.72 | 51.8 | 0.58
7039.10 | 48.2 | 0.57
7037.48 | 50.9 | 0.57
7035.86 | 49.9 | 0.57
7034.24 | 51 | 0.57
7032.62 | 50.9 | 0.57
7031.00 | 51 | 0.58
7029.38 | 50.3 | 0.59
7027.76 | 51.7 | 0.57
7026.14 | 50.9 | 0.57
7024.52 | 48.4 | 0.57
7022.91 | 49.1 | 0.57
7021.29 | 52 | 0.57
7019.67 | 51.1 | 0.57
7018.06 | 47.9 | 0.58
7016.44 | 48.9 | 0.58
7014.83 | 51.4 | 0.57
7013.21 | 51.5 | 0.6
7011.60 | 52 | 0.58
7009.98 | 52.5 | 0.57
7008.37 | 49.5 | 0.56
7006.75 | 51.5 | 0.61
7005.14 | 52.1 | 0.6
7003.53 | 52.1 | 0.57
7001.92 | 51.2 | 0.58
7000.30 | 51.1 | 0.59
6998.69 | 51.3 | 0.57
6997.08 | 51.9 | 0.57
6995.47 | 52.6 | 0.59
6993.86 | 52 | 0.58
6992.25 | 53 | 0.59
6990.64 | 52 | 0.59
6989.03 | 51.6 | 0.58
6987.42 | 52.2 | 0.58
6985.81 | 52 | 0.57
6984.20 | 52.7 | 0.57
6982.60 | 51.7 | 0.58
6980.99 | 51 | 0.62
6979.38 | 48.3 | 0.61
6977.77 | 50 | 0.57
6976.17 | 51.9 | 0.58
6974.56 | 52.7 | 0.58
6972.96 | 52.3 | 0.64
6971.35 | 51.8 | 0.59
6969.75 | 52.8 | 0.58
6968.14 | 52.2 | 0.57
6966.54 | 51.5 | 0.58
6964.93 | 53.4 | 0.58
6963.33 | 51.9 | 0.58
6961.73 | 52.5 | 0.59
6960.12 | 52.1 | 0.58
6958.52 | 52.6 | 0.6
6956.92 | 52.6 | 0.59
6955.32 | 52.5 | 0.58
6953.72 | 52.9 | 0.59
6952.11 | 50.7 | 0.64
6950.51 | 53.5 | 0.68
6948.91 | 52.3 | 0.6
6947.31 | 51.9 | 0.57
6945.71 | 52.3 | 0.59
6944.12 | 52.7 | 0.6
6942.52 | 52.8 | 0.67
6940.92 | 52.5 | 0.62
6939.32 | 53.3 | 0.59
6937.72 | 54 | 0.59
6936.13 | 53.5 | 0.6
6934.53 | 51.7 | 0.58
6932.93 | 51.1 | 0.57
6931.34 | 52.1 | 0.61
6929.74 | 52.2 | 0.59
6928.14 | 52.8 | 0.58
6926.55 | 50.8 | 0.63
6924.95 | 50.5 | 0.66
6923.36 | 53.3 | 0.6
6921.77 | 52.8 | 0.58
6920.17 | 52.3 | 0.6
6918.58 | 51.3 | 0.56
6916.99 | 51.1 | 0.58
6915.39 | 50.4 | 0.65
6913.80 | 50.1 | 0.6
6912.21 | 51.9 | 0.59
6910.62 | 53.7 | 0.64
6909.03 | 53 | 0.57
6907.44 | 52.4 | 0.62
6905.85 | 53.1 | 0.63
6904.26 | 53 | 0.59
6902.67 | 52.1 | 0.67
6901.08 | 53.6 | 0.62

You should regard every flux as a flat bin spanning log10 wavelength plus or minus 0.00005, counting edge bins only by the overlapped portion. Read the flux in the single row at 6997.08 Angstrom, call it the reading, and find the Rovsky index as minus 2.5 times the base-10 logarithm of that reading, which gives -4.29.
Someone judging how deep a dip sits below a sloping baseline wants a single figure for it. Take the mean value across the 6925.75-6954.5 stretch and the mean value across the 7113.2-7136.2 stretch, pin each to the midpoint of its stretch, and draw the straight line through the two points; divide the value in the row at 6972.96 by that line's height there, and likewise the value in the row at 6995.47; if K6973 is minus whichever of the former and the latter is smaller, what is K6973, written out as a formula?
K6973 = -1.01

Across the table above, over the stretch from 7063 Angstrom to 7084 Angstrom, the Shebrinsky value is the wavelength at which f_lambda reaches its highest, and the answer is 7078.10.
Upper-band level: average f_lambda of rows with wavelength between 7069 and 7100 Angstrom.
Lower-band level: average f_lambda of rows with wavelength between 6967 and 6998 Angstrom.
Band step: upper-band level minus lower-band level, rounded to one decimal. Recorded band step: -0.5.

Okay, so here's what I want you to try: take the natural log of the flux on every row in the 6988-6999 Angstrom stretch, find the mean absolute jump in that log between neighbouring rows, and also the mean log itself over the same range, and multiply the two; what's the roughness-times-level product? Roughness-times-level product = 0.054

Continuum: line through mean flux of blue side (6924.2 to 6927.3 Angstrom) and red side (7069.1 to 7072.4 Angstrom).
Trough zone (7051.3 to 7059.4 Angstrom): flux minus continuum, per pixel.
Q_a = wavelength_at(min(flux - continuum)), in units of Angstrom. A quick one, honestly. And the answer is 7053.70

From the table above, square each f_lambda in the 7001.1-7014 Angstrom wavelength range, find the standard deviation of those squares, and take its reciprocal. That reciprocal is 0.011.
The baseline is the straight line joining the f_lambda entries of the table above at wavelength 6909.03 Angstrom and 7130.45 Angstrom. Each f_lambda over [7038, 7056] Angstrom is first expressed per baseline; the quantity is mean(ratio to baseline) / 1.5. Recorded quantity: 0.685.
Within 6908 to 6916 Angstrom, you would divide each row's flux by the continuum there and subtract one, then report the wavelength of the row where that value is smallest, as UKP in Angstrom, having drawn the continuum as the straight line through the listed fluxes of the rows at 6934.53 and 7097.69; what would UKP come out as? 6913.80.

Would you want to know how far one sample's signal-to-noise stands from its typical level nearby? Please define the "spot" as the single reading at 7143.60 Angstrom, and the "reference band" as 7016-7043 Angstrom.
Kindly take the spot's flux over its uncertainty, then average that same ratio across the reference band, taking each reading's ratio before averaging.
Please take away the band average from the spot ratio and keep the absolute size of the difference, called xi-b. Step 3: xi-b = 3.1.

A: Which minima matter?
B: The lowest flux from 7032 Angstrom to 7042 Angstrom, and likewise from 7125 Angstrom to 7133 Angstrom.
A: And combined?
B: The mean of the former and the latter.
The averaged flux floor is 48.5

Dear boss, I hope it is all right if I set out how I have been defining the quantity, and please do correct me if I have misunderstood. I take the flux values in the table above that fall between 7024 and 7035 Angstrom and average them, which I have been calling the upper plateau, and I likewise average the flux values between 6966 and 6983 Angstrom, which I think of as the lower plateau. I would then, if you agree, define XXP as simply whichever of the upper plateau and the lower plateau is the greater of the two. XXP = 51.5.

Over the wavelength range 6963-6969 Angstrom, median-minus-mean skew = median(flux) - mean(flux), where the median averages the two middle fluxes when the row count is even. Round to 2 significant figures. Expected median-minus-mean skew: -0.20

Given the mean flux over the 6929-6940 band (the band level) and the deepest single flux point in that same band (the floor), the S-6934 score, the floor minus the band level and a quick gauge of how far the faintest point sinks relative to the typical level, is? -1.5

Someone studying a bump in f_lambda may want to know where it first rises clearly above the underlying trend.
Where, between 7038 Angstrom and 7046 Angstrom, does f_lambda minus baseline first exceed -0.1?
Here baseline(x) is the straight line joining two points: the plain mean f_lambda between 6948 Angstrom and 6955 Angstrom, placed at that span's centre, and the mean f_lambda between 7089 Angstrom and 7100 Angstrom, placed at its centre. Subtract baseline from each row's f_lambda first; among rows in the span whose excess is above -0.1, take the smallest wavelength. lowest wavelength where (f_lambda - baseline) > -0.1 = 7040.72 Angstrom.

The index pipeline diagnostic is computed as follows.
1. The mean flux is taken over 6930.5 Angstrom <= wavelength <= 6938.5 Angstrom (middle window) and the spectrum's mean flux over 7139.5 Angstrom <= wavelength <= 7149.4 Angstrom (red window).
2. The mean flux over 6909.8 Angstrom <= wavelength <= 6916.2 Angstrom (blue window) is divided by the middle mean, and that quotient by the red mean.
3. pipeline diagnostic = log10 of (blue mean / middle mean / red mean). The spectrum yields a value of -1.70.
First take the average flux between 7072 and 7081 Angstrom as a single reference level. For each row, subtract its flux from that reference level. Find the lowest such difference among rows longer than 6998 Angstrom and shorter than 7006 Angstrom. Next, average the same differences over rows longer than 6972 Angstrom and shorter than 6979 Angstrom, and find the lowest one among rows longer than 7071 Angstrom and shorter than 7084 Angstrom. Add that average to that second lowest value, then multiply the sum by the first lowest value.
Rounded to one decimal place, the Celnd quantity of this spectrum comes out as 0.0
